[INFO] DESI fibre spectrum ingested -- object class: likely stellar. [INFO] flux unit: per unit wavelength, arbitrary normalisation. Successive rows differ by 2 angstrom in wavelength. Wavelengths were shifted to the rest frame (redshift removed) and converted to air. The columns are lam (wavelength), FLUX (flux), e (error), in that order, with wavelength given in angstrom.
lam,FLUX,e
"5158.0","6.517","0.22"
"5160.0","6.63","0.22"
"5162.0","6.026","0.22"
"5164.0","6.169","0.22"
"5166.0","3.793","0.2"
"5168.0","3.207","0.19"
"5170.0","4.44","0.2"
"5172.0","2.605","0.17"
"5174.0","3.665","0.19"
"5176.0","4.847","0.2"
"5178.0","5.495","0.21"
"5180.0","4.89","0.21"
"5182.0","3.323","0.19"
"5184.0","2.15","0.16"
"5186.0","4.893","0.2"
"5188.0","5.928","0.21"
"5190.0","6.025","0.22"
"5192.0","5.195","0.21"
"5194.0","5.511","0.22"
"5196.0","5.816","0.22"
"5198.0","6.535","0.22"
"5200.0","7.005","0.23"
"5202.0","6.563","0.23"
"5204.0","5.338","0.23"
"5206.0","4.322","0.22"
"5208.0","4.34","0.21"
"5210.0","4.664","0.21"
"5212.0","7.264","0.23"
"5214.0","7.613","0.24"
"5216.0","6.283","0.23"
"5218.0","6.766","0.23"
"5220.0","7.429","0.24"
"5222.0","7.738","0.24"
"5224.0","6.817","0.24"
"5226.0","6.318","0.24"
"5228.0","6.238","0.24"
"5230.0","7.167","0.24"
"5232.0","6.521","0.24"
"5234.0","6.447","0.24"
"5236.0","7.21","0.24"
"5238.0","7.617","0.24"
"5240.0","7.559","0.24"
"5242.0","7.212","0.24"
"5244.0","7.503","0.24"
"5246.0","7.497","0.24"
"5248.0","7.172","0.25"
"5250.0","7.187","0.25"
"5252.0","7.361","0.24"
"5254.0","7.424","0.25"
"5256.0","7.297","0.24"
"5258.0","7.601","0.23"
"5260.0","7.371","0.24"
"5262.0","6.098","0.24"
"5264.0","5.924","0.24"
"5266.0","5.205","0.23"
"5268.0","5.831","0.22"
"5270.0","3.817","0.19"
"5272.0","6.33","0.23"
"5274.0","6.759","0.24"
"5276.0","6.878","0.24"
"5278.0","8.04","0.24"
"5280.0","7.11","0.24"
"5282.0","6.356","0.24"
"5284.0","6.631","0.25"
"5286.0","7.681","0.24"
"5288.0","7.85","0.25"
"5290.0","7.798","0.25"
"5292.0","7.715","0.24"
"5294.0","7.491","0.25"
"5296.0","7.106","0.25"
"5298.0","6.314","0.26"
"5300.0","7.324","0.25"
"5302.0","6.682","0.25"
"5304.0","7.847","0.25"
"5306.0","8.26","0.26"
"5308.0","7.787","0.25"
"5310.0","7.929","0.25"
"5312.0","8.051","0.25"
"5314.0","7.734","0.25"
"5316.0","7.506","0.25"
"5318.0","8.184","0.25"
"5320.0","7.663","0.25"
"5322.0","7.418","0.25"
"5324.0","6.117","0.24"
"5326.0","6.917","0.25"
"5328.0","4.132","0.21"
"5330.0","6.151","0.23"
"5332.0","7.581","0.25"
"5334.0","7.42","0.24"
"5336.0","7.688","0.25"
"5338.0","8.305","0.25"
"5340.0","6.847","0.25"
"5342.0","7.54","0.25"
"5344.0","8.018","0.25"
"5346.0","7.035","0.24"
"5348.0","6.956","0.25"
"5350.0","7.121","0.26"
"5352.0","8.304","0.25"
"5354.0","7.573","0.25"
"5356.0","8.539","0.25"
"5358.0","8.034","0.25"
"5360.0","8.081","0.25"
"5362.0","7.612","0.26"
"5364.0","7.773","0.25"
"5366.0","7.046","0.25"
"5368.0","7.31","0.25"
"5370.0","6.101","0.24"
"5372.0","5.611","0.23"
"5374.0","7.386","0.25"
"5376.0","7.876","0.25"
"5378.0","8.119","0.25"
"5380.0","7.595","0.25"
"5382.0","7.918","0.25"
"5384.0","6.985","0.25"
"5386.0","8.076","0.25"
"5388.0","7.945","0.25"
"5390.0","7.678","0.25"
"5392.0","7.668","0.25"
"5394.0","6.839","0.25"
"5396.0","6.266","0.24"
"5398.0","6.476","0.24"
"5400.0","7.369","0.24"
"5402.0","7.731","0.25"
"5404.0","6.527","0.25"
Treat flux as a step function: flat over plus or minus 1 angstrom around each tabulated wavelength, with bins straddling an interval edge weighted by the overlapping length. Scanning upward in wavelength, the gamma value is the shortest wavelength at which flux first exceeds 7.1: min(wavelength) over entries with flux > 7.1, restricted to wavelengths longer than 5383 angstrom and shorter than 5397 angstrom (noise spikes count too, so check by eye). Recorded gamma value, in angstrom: 5386.0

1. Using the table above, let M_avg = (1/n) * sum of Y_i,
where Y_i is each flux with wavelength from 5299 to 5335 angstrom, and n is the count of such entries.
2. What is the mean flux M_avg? 7.3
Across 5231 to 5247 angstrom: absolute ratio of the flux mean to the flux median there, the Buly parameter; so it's 0.98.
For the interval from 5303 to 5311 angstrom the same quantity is 1.01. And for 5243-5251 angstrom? 1.00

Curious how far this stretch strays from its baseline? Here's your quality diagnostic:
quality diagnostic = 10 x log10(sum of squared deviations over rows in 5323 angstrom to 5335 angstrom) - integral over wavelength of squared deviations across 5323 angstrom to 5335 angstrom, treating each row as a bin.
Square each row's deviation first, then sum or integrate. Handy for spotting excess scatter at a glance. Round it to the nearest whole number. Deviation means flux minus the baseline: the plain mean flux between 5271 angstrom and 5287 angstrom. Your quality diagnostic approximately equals -10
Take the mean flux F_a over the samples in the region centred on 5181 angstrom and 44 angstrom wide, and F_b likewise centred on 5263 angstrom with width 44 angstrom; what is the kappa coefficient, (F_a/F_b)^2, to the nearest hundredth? 0.56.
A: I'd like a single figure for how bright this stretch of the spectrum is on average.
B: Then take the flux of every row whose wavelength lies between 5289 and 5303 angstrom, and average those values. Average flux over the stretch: 7.20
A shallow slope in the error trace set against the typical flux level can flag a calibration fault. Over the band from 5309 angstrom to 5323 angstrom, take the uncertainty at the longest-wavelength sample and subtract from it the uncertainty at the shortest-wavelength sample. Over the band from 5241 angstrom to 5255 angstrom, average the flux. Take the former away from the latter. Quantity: 7.34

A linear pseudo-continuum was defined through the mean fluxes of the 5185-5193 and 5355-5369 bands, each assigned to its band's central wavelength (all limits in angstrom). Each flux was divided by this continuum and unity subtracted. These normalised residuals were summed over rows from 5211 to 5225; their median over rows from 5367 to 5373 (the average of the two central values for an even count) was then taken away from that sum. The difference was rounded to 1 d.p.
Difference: 1.7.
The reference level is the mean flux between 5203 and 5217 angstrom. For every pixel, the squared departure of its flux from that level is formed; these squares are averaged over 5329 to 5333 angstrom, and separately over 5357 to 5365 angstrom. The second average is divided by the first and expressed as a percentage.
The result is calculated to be 254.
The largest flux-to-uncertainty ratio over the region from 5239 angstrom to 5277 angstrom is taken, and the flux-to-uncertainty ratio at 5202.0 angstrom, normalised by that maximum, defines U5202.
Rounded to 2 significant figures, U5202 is 0.86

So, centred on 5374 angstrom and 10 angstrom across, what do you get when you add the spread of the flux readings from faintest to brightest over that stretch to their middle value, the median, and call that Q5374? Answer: 9.89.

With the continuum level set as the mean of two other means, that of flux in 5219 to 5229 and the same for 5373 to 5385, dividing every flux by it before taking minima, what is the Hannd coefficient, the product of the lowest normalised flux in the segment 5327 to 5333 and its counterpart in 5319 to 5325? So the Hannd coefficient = 0.48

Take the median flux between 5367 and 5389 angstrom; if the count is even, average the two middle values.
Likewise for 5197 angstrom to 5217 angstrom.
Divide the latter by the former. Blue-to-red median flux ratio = 0.844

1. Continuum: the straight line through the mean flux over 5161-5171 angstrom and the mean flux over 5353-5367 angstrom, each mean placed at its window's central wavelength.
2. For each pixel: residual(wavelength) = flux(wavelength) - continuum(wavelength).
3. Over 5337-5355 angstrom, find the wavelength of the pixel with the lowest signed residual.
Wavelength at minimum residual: 5348.0 angstrom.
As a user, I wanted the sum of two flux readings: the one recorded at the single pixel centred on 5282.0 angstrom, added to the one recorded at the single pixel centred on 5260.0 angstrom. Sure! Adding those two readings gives 13.7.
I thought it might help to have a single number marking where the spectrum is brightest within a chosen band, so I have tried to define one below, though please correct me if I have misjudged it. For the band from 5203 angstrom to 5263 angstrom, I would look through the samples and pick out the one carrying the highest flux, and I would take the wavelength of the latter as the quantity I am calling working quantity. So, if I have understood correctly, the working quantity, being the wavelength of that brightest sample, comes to 5222.0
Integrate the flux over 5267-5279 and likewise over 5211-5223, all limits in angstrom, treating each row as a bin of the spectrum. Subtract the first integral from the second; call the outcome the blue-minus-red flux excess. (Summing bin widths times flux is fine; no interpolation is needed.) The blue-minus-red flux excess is 11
